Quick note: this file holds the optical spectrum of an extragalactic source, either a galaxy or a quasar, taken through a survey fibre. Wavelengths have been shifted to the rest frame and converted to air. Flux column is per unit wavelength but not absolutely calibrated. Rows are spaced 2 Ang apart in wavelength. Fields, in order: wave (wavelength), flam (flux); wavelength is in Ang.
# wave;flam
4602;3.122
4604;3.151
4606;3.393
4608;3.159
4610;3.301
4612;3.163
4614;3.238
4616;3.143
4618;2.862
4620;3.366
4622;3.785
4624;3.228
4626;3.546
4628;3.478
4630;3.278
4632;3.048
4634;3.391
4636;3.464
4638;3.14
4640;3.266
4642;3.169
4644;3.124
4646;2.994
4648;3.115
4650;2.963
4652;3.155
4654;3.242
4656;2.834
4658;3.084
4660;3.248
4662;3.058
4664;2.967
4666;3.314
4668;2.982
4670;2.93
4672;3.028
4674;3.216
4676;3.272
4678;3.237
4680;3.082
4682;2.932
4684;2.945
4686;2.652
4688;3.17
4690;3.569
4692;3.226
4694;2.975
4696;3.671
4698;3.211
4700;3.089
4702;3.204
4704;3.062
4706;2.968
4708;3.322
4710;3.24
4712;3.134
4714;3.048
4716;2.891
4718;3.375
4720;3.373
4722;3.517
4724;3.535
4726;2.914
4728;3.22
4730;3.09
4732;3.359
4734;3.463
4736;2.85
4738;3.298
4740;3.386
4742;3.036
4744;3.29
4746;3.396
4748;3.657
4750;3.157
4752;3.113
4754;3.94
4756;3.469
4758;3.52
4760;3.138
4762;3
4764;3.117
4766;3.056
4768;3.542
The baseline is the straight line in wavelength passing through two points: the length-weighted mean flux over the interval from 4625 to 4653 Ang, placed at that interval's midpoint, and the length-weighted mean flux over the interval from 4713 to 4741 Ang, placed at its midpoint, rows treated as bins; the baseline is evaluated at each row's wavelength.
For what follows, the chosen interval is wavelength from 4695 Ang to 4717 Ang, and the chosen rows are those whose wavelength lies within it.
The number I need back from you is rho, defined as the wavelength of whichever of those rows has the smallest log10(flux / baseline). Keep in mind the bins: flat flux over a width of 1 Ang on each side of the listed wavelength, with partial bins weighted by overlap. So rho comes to 4716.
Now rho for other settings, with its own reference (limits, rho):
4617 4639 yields 4618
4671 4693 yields 4686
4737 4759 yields 4742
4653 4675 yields 4656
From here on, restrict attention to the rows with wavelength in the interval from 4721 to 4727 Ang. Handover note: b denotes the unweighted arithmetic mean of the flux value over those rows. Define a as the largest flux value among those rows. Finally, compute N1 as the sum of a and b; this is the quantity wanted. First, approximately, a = 3.535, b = 3.32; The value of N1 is 6.86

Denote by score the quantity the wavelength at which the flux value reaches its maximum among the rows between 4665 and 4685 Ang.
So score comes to 4666 Ang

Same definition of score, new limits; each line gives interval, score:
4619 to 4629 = 4622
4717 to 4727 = 4724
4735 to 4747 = 4746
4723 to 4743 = 4724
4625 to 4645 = 4626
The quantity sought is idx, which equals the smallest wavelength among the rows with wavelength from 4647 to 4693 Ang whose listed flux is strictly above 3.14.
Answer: 4652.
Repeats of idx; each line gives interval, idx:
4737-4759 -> 4738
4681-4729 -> 4688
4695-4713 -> 4696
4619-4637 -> 4620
